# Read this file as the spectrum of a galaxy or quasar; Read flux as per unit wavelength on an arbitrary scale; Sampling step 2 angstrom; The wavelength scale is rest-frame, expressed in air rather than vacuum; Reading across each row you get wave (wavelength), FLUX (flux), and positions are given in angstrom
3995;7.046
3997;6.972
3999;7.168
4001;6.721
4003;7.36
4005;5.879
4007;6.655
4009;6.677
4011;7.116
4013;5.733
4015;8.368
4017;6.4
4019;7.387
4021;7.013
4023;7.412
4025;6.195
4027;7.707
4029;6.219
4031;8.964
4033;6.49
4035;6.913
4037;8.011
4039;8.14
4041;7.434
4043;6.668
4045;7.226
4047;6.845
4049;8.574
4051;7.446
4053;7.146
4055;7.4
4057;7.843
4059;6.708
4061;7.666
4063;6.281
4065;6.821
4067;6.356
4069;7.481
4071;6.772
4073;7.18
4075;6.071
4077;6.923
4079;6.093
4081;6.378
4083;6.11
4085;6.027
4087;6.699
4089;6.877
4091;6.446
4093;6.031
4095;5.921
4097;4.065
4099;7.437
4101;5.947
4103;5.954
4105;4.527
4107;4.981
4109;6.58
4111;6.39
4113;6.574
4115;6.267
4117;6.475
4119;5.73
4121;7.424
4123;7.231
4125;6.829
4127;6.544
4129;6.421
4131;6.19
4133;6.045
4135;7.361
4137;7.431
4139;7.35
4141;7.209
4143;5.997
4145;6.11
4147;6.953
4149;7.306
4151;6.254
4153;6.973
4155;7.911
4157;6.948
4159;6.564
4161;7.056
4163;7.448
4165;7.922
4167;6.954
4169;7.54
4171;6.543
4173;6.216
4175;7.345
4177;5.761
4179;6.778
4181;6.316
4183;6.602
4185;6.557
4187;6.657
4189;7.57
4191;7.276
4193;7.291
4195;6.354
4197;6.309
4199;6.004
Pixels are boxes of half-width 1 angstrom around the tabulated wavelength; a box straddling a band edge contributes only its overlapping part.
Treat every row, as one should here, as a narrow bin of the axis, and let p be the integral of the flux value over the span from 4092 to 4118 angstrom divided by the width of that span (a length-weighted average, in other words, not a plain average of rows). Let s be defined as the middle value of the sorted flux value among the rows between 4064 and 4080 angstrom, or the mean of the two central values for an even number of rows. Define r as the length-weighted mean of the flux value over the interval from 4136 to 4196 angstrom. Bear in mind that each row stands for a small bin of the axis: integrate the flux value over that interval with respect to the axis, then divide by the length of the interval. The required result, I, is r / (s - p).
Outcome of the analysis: 8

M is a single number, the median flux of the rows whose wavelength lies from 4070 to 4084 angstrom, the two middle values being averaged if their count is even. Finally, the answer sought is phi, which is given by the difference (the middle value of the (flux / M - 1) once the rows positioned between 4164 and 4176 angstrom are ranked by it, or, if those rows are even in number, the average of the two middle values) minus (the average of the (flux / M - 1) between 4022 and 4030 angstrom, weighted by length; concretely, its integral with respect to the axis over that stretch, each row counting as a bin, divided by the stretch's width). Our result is 0.04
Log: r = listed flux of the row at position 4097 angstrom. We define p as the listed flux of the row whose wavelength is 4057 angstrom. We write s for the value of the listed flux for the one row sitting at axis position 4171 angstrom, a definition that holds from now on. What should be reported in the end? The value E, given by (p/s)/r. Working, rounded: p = 7.843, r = 4.065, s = 6.543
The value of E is 0.295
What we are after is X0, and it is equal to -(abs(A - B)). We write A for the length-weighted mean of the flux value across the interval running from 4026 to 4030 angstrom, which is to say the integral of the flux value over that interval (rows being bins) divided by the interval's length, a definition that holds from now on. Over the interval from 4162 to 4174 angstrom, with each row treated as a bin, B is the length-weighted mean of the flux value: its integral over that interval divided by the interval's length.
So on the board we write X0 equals -0.1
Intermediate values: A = 7.0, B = 7.10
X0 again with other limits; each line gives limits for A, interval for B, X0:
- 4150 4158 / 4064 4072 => -0.2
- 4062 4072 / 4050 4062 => -0.6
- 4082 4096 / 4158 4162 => -0.5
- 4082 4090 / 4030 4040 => -1.3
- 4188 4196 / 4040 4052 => -0.2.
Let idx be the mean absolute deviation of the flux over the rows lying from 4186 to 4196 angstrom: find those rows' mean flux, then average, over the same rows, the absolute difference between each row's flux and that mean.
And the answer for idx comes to 0.42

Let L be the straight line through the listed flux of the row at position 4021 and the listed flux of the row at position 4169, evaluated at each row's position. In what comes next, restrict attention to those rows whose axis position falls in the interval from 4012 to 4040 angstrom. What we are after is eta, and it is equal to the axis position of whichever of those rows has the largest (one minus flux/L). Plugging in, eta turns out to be 4013 angstrom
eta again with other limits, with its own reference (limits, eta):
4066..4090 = 4085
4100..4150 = 4105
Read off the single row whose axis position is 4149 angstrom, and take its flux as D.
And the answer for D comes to 7.306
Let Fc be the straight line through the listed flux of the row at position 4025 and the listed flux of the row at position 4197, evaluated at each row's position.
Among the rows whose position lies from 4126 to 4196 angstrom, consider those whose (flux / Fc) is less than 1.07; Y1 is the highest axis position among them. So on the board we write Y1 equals 4195 angstrom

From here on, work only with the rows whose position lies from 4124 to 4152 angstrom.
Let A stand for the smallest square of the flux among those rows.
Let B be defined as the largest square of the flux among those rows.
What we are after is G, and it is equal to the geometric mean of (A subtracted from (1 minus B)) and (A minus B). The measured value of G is 42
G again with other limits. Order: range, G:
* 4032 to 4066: 62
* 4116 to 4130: 44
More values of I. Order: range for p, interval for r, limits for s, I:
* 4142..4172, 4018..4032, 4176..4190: -20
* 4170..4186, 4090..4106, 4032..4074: 9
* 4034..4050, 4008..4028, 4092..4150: -7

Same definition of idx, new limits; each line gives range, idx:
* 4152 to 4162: 0.33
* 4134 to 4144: 0.43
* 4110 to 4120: 0.23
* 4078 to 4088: 0.22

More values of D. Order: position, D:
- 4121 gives 7.424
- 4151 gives 6.254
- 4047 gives 6.845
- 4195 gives 6.354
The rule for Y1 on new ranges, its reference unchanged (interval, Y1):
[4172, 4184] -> 4183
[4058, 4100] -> 4097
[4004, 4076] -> 4075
